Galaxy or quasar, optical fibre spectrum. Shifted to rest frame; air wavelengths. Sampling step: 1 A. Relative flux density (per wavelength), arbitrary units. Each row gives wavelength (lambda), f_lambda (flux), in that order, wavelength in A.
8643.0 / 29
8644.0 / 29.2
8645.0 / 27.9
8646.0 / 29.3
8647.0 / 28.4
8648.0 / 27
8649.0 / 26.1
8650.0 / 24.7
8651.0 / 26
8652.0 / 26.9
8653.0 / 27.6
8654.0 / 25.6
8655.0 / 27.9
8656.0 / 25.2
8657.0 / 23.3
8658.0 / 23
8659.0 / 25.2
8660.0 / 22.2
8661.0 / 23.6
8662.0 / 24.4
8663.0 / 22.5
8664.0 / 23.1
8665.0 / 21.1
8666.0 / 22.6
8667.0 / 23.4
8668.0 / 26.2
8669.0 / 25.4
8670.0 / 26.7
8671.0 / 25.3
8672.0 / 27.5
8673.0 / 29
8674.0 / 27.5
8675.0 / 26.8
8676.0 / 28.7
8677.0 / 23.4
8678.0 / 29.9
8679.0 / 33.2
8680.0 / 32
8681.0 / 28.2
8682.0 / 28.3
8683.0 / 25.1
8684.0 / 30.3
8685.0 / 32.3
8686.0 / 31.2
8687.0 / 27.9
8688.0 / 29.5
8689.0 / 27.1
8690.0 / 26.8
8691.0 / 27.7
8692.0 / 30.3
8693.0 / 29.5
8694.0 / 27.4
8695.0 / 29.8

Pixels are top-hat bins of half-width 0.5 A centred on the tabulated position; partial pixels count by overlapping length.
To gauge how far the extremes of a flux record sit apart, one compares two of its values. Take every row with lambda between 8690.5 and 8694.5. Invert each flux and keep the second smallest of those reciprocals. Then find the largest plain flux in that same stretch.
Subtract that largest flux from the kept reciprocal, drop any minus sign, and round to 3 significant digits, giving 30.3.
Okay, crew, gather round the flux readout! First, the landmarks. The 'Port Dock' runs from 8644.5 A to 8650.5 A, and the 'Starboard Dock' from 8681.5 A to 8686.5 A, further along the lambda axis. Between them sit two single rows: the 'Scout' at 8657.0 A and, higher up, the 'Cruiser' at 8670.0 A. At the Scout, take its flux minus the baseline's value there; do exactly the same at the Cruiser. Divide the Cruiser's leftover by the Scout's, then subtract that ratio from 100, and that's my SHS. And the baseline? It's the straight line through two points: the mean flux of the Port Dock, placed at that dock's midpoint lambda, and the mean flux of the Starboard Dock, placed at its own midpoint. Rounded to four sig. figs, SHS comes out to 99.58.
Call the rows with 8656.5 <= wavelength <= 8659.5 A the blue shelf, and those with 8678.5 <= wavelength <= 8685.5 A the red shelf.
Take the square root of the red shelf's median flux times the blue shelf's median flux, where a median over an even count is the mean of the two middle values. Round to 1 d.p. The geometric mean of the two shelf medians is 26.6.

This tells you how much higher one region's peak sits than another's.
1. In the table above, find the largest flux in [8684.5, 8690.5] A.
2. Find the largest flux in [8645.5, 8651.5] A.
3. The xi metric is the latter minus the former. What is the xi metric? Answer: -3.0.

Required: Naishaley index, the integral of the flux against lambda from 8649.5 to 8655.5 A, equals 159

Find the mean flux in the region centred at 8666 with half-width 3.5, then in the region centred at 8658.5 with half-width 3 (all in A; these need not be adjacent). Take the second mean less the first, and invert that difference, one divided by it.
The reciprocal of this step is 3.59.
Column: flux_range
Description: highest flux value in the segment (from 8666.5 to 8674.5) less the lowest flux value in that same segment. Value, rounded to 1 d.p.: 5.6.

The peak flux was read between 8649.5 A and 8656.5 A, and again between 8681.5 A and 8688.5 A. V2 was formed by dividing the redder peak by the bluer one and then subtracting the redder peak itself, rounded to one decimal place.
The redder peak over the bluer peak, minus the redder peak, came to -31.1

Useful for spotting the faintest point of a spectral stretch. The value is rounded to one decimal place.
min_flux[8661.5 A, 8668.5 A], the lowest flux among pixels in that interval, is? 21.1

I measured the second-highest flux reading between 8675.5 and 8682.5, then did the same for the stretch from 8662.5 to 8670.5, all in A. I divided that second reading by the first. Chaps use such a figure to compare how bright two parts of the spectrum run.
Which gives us 0.82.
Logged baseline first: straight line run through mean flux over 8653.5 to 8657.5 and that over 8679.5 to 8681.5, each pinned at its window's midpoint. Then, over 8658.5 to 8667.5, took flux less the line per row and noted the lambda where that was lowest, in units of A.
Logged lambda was 8665.0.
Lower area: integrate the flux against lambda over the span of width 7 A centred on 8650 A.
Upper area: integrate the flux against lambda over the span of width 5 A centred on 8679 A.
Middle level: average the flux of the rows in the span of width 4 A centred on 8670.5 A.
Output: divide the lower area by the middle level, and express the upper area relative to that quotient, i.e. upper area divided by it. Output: 21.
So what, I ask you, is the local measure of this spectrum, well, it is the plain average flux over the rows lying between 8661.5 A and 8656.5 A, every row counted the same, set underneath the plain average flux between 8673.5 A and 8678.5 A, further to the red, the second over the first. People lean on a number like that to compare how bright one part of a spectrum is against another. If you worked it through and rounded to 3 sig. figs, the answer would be 1.16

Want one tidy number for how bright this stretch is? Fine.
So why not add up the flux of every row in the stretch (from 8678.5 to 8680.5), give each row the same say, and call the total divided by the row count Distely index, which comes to 33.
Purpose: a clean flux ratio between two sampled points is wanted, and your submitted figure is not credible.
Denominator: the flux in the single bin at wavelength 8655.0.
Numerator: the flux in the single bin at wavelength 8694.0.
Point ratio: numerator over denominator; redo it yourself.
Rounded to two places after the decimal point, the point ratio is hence 0.98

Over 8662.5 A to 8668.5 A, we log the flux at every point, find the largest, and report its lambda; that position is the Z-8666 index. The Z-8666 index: 8668.0 A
